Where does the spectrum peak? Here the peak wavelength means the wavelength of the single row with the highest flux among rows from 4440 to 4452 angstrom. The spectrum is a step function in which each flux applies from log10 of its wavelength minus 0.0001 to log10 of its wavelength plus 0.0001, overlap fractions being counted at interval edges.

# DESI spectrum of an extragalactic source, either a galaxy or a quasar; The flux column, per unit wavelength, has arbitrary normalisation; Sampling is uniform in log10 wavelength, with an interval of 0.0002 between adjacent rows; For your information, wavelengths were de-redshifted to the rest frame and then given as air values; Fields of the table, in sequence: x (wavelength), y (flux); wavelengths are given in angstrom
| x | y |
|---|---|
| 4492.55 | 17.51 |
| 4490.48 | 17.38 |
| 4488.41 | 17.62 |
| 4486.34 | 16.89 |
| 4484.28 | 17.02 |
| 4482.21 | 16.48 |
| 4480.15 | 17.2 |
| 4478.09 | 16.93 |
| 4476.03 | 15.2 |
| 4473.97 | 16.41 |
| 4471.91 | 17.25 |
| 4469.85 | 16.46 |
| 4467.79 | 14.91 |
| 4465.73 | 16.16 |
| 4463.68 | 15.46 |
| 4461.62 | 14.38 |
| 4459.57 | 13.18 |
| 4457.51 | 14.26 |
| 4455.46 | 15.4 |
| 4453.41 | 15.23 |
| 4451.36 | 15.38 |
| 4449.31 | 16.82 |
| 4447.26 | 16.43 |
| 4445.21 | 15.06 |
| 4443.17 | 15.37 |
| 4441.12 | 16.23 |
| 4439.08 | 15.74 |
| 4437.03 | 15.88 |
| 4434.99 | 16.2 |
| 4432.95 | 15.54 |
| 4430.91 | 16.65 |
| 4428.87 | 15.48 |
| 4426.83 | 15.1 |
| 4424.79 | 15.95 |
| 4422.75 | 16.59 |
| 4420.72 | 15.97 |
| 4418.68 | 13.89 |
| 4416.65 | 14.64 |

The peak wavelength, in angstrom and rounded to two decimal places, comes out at 4449.31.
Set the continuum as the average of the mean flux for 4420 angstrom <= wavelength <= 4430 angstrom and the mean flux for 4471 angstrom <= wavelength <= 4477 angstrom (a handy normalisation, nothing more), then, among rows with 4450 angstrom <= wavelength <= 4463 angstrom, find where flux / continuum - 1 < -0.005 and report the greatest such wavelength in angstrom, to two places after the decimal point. 4461.62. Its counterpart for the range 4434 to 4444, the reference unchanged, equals 4443.17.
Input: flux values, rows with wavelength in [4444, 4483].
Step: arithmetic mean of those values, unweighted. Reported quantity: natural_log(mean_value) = 2.75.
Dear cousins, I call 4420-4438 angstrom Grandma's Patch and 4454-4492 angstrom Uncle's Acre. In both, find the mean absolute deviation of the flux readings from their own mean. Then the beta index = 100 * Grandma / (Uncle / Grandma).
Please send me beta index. 14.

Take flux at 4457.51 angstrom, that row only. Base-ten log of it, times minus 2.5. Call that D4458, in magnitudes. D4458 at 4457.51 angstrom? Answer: -2.89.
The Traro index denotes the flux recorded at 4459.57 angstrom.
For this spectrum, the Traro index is 13.18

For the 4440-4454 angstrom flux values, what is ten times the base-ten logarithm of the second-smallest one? 11.8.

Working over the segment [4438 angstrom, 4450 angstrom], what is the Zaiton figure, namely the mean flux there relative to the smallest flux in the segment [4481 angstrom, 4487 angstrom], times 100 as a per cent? 97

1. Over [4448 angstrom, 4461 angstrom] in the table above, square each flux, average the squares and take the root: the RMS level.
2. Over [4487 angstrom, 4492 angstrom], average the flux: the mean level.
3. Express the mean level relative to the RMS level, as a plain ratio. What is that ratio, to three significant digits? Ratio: 1.16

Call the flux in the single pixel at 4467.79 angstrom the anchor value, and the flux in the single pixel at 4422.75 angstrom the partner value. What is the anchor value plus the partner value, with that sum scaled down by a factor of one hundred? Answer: 0.315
